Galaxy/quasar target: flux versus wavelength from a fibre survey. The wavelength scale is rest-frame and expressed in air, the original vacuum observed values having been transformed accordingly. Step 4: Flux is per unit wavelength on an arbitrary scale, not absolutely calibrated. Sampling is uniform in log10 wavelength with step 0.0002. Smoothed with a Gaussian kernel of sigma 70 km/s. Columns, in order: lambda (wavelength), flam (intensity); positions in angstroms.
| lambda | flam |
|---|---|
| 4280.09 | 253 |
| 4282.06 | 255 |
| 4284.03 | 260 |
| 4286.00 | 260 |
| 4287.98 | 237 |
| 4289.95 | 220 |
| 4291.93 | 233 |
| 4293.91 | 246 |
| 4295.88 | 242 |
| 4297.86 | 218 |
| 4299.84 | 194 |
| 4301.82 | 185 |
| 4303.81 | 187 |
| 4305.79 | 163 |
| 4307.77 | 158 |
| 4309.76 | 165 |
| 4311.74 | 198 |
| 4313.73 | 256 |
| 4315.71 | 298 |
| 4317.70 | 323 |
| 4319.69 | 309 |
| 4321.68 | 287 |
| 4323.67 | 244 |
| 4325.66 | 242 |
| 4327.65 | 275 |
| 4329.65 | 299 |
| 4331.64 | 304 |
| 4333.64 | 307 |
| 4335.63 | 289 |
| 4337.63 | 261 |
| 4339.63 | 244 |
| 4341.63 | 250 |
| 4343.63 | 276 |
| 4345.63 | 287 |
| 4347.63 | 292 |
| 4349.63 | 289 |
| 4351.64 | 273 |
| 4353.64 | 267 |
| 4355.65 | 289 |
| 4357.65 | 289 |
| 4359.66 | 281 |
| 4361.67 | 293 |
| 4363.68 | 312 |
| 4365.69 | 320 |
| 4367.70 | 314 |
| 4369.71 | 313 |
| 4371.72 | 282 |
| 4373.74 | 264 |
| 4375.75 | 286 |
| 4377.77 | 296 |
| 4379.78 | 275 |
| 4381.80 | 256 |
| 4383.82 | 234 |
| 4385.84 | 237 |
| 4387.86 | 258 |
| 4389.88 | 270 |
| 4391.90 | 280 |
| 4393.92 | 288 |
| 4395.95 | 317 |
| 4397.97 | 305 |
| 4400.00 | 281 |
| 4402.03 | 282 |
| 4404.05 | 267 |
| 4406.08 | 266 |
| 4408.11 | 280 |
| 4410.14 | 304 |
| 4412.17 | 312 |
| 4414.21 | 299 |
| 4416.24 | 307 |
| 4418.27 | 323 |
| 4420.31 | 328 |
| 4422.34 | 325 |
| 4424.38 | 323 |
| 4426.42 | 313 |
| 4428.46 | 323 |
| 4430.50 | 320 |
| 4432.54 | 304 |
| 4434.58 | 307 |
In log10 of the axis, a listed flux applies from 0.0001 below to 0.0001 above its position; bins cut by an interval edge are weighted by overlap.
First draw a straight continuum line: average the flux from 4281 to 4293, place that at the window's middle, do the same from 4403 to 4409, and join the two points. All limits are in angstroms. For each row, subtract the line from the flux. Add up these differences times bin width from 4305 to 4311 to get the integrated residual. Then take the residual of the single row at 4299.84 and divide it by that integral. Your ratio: 0.1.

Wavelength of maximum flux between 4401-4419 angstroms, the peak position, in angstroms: 4418.27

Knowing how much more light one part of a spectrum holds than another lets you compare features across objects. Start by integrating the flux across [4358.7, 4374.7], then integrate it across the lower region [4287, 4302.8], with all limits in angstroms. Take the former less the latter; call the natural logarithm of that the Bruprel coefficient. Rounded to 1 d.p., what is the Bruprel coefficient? 7.1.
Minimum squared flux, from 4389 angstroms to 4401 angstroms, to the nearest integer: 72900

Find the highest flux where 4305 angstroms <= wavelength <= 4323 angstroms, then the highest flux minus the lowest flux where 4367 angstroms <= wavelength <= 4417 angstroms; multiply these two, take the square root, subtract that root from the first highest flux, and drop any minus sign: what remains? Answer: 159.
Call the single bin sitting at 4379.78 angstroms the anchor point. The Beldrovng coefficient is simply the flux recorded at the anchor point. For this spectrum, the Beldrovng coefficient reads 275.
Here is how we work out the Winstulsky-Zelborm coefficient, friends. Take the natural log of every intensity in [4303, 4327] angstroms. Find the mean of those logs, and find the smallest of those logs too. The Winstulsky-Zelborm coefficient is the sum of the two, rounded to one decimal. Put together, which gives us 10.5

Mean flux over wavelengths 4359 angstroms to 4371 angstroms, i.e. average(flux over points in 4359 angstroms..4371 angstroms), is 306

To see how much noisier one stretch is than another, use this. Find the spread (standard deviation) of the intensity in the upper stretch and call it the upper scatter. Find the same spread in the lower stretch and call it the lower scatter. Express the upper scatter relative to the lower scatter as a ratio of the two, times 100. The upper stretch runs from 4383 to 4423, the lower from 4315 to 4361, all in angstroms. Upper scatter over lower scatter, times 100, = 125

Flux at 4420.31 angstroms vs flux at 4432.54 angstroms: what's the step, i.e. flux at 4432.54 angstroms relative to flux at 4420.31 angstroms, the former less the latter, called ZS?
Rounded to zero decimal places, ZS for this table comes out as -24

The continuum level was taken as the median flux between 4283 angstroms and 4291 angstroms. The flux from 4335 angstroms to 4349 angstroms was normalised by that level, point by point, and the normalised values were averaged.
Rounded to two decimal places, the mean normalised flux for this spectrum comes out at 1.09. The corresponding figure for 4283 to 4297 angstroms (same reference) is 0.98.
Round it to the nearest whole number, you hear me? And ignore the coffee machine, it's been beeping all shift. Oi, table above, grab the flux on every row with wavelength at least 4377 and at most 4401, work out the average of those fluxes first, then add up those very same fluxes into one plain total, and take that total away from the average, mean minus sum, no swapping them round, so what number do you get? -3022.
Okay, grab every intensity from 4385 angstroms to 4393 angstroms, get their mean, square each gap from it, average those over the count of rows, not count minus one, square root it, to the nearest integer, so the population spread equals 16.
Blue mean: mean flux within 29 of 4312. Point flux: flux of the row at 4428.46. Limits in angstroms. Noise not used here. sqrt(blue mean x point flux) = 281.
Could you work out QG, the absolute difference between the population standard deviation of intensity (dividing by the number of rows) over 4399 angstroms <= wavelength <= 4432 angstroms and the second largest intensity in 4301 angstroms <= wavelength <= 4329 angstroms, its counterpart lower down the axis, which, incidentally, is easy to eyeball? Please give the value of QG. 288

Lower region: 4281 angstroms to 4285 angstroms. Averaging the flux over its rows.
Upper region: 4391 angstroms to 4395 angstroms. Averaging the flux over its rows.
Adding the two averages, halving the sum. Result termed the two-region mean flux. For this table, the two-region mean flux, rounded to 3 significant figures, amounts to 271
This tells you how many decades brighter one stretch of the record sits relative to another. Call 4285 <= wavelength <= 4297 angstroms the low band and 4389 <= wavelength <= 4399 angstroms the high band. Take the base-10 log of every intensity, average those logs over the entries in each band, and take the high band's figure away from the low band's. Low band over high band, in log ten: -0.09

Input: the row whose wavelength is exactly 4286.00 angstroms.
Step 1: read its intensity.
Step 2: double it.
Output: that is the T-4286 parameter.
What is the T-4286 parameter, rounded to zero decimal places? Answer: 520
